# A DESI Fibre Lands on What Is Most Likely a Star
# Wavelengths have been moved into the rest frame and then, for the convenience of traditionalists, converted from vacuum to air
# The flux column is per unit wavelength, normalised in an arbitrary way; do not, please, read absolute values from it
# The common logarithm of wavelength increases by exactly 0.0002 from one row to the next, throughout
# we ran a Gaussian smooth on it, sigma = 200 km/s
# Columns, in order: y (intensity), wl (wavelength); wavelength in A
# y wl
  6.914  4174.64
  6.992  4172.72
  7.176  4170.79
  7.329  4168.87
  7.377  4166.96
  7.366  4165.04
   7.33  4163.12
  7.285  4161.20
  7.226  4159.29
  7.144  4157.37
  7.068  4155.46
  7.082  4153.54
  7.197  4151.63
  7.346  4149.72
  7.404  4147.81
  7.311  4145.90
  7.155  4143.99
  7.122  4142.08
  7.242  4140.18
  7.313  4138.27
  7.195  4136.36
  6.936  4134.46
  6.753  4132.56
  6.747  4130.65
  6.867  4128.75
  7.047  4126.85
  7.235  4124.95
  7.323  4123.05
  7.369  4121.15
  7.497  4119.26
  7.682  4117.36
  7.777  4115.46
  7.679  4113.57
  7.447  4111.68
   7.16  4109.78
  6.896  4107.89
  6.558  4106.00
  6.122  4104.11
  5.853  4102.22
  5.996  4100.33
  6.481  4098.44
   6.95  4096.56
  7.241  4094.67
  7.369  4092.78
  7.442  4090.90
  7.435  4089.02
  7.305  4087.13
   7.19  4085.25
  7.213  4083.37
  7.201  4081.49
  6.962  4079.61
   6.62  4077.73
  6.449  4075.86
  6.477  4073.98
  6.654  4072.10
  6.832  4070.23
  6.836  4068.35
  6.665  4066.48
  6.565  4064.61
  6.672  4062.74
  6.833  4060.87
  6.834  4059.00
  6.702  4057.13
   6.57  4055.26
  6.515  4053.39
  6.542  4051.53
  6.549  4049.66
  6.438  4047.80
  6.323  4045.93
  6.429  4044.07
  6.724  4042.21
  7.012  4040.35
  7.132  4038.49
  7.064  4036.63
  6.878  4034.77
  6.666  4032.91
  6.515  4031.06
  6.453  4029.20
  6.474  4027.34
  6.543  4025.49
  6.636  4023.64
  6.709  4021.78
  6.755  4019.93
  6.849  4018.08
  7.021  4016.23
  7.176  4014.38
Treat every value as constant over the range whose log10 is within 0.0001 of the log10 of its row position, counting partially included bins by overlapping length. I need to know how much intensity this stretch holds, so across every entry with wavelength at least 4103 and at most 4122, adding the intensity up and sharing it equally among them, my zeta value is 7.2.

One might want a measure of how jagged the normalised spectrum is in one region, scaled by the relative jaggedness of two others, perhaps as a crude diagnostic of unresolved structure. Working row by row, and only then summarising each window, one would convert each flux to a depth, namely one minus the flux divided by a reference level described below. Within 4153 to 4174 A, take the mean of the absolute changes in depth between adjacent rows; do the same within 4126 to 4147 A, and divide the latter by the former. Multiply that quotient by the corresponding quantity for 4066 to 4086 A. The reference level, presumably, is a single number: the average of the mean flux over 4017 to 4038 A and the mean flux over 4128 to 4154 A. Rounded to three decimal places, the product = 0.034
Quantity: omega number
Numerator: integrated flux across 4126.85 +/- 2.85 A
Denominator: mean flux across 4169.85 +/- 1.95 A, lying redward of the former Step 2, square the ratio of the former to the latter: 31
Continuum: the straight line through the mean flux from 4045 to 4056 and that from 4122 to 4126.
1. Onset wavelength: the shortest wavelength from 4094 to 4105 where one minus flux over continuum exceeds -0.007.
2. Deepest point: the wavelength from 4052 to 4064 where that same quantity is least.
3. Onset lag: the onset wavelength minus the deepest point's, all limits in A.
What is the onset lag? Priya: 37.6 A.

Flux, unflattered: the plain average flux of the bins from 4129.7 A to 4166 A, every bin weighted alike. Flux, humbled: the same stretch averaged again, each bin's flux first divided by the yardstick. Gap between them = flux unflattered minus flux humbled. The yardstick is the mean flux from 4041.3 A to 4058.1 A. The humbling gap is 6.07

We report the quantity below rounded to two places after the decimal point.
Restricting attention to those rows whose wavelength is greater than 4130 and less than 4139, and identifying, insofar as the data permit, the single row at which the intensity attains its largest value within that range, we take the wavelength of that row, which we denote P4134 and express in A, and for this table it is 4138.27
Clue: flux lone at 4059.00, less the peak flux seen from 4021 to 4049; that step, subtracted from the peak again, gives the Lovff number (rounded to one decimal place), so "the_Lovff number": 7.4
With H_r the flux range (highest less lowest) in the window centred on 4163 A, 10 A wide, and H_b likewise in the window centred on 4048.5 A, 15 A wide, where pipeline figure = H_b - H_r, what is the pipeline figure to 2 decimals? 0.25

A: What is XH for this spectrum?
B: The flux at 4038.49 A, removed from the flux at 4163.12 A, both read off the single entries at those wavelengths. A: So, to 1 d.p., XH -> 0.2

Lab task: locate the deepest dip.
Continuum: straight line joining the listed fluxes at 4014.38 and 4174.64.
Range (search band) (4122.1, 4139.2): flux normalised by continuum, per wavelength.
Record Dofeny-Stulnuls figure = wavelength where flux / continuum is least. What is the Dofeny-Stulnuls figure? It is 4130.65 A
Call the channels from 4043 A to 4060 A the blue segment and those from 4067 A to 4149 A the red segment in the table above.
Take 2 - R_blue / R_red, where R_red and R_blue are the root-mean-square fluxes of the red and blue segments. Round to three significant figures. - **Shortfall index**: 1.07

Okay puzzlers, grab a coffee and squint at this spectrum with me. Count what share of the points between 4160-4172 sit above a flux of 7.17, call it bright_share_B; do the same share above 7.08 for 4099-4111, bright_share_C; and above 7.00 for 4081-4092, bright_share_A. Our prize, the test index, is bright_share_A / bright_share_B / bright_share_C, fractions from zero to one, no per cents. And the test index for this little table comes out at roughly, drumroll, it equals 6.0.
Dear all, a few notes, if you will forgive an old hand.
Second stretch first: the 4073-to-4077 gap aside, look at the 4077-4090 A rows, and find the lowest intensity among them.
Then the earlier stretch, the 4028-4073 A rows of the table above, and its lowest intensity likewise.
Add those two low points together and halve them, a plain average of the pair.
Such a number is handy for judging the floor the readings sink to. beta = 6.47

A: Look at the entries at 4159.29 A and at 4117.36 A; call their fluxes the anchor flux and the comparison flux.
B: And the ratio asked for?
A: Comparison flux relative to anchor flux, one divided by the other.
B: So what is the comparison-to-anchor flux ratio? 1.06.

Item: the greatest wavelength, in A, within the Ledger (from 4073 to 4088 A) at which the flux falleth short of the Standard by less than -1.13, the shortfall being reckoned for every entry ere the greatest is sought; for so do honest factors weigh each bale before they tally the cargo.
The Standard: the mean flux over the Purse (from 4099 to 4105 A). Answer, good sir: 4087.13 A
